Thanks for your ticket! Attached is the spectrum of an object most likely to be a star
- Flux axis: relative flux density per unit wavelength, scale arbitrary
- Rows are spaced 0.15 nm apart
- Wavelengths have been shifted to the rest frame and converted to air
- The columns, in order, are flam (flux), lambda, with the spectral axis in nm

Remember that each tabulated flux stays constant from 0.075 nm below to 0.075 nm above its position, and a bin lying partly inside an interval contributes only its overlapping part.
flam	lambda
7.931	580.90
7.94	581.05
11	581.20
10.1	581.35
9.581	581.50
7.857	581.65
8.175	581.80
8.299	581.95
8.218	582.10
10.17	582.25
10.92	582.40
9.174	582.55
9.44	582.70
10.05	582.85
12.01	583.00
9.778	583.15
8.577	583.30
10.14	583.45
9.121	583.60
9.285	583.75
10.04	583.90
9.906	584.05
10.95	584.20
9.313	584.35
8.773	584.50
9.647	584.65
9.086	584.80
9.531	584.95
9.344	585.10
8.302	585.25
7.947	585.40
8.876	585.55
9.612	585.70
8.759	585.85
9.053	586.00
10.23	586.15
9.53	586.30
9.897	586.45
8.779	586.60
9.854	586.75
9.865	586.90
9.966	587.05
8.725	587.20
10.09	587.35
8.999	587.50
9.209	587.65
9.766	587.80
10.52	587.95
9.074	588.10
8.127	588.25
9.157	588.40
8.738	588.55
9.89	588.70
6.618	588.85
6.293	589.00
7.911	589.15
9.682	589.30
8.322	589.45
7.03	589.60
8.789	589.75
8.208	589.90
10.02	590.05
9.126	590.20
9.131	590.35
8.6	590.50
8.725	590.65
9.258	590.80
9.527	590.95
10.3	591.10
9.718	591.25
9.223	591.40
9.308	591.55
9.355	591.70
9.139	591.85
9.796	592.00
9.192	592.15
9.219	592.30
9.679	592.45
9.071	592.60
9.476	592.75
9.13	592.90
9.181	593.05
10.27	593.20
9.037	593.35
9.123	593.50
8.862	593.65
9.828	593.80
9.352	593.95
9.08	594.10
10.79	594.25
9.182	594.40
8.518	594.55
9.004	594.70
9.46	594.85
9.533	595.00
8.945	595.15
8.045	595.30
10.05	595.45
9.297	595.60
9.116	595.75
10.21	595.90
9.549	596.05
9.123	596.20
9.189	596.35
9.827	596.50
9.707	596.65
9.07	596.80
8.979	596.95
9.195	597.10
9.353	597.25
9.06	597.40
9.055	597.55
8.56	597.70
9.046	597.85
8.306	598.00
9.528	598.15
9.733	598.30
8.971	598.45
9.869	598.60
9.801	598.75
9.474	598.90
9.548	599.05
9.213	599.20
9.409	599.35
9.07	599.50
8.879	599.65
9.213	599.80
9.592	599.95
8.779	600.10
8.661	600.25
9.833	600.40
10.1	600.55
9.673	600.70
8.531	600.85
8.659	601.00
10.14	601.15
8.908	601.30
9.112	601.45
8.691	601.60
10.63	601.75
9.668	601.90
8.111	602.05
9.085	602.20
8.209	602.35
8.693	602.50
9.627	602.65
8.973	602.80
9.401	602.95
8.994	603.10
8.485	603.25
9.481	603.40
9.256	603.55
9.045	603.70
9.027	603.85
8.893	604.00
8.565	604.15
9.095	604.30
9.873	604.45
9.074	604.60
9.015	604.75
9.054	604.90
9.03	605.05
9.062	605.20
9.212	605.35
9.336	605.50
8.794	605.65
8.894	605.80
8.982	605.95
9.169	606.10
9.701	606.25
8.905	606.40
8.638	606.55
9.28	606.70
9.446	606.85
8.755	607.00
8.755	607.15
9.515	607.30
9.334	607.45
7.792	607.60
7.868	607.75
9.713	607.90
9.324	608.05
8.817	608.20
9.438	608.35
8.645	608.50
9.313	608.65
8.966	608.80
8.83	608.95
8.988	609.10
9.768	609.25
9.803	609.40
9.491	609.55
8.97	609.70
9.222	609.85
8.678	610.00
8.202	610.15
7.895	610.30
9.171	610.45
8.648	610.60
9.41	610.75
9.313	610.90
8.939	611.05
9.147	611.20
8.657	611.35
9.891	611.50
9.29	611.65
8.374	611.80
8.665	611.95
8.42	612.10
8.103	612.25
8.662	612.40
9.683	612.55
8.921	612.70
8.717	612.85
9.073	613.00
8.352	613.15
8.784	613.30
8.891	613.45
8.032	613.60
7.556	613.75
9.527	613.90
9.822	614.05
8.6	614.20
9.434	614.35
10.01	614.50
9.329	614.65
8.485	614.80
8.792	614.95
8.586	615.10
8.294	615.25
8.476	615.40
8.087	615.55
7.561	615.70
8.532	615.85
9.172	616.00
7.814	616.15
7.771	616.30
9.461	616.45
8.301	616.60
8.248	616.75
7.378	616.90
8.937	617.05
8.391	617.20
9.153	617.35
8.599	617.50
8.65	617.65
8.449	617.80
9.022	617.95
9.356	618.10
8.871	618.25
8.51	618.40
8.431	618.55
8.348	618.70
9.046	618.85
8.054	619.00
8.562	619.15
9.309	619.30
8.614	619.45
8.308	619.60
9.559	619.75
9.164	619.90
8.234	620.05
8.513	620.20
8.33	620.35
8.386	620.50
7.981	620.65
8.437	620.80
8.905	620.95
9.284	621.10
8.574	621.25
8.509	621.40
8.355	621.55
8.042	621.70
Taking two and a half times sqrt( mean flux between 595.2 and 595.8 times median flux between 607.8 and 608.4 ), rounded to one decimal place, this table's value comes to 23.1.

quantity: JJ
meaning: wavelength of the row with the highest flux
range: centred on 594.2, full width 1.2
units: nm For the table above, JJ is 594.25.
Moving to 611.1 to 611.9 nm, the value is 611.50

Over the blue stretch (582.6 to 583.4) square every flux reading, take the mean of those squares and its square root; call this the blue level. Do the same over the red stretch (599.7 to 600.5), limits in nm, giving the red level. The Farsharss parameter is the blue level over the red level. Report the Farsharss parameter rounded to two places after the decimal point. 1.09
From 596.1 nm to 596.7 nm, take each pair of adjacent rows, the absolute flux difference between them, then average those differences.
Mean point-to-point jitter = 0.3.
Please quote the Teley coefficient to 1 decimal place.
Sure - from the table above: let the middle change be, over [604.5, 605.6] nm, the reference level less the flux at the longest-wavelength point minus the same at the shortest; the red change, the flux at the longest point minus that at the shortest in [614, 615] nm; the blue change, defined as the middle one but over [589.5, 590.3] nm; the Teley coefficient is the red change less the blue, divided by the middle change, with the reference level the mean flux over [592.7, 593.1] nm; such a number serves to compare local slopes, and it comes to -4.1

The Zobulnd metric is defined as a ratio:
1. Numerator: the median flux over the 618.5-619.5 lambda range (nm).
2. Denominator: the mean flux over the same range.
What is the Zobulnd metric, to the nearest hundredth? 0.99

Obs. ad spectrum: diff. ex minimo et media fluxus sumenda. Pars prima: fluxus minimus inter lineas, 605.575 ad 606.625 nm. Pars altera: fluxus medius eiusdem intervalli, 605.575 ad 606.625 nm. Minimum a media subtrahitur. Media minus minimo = 0.4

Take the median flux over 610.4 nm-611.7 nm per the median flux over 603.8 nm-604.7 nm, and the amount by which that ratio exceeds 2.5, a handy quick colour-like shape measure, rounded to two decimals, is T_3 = -1.49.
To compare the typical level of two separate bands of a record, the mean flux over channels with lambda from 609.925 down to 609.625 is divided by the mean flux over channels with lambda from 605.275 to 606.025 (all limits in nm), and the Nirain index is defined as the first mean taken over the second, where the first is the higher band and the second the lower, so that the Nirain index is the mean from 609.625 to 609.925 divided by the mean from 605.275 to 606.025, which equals 1.01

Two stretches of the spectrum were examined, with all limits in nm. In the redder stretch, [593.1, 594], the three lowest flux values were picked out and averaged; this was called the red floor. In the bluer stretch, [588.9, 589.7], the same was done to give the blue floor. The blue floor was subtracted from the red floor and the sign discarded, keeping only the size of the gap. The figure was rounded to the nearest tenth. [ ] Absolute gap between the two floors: 1.9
